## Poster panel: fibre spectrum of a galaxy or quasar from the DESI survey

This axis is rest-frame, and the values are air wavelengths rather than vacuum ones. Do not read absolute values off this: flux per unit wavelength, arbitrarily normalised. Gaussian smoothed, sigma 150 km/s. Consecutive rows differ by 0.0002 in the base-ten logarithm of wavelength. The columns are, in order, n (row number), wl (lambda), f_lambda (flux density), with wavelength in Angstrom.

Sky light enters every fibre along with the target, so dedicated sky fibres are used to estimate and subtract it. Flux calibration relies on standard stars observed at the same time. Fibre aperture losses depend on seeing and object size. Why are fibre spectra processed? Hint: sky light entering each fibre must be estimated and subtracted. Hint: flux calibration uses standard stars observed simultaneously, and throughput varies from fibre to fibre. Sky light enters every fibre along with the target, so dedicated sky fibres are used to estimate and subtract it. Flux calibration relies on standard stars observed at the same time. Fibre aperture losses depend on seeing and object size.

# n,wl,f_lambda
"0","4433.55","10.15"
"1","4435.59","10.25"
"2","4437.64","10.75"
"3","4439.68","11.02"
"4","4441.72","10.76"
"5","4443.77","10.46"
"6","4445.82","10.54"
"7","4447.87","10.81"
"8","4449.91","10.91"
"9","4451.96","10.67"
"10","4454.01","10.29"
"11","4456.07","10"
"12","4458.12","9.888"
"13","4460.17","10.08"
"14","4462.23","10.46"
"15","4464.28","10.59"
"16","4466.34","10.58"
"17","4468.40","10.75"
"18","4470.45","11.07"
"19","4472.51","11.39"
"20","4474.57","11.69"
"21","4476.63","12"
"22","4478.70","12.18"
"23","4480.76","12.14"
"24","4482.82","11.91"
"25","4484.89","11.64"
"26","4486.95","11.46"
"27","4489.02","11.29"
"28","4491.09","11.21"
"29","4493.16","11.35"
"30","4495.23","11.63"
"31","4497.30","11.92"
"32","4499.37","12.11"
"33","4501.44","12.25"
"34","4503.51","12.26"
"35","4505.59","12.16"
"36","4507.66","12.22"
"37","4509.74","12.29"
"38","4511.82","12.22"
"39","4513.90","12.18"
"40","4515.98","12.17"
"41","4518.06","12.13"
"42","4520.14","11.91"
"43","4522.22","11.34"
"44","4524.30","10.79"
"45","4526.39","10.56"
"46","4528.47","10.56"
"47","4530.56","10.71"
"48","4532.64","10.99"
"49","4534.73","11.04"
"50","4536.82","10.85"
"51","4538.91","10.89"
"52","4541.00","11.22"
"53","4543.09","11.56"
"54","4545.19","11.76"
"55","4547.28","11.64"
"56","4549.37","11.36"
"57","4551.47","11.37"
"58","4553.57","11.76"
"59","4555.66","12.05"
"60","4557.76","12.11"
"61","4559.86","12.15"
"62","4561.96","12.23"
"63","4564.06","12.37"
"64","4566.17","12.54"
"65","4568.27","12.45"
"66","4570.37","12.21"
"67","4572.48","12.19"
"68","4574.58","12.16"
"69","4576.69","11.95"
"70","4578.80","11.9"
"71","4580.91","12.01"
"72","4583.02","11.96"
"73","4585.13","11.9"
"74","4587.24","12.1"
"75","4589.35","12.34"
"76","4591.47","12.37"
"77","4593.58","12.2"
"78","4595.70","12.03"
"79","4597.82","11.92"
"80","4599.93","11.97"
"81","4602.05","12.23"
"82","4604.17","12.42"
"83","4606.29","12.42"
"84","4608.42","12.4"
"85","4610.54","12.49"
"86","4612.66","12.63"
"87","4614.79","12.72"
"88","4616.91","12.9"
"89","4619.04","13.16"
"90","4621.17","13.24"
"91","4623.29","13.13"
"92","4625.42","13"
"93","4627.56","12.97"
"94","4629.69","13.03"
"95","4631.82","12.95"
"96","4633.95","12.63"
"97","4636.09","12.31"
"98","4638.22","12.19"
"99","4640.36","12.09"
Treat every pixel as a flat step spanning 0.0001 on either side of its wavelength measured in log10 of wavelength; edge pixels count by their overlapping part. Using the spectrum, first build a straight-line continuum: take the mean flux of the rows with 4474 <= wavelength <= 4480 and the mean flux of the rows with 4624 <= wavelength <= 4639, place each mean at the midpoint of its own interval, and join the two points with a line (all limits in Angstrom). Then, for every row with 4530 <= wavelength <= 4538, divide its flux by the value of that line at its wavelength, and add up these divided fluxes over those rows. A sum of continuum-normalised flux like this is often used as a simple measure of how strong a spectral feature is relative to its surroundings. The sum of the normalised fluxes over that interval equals 3.56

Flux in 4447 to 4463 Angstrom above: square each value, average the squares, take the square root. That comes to 10.4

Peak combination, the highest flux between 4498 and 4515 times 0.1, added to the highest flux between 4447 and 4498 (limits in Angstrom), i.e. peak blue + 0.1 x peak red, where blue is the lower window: 13.4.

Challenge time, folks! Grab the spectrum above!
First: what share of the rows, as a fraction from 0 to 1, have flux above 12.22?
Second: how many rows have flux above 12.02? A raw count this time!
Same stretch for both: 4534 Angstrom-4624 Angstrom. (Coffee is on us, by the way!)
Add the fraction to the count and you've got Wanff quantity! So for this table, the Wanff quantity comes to 26.4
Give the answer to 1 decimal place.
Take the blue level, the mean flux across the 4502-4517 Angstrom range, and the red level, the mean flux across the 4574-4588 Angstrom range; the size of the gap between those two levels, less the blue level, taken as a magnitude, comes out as 12.0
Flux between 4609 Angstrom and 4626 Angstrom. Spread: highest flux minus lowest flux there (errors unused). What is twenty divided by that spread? 26.7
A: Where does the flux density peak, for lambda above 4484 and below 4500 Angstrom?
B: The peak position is 4499.37 Angstrom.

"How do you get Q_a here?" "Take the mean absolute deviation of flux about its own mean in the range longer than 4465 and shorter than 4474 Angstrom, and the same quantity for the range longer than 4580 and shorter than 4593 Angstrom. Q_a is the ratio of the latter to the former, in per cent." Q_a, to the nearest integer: 57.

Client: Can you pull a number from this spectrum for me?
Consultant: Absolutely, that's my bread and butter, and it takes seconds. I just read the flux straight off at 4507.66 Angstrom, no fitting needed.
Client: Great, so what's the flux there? 12.22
